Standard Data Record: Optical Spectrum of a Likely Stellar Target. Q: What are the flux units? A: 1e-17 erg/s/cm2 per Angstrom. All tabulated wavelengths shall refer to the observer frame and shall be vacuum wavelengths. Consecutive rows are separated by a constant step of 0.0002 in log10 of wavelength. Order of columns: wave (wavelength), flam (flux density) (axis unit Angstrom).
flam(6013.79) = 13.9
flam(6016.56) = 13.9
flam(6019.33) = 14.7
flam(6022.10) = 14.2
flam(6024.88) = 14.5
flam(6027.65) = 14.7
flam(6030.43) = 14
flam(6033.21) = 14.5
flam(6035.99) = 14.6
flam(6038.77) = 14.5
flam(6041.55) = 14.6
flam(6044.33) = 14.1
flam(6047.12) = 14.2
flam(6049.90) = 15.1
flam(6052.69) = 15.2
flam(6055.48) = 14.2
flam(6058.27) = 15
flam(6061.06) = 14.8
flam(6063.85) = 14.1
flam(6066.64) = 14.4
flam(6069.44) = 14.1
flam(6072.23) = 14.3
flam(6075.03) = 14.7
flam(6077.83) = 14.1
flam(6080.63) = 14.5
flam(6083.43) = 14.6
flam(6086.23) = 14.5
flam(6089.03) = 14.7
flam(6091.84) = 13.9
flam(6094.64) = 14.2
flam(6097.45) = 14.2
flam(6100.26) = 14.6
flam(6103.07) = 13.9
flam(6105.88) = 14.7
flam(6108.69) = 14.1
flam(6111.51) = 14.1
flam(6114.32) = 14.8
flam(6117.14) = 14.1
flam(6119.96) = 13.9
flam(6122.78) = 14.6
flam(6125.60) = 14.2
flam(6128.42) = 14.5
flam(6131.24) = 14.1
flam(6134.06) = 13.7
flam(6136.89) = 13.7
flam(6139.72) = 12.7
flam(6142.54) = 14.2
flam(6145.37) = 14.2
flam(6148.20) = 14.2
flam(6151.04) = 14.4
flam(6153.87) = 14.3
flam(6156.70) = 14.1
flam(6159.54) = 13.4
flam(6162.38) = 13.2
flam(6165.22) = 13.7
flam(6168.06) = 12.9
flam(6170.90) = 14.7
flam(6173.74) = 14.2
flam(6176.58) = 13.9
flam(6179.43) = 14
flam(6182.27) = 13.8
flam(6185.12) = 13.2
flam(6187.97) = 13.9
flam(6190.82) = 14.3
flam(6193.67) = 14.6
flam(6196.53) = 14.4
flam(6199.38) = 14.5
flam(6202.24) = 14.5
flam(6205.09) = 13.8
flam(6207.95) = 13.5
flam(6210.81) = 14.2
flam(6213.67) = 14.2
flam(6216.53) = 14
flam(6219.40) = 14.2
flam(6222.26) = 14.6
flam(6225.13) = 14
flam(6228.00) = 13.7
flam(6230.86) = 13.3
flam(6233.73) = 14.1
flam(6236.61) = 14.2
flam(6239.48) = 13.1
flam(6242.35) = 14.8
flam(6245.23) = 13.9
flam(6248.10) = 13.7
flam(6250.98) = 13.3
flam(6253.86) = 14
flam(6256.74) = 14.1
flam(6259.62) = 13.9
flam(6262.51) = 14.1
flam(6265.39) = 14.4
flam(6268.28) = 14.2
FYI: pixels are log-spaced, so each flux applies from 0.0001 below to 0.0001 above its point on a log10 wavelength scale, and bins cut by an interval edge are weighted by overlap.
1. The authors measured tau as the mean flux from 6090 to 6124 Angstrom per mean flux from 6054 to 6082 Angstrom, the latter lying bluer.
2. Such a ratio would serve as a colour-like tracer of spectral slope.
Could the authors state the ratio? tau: 0.99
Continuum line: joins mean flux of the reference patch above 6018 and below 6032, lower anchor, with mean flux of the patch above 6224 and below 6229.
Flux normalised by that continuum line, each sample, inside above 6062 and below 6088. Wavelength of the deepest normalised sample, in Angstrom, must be 6063.85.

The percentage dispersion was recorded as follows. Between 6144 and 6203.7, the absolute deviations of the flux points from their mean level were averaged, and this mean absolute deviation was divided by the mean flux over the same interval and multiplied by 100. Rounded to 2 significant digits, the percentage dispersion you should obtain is 2.8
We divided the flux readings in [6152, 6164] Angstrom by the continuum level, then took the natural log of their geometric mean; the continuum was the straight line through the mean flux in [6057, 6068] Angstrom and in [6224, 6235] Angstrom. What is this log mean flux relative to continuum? -0.027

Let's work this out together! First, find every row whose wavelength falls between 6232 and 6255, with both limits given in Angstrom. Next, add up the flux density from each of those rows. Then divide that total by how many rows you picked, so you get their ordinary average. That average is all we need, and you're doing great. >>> 13.9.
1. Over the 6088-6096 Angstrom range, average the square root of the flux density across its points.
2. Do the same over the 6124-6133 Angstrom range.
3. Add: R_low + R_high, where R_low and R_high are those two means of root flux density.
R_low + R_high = 7.55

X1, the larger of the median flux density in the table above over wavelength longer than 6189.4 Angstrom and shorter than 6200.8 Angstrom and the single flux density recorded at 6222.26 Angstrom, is 14.6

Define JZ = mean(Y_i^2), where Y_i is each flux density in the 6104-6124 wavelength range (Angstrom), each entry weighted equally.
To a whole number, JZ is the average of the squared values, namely 205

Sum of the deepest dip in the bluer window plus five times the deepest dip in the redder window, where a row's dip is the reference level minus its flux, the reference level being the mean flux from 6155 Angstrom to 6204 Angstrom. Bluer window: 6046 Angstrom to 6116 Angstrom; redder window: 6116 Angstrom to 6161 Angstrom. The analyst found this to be 6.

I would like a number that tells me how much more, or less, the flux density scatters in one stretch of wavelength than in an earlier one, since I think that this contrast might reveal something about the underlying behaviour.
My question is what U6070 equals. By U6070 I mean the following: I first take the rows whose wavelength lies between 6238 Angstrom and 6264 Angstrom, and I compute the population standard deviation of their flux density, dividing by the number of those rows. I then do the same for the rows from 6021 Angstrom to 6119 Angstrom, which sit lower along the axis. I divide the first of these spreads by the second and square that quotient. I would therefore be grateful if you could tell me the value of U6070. 1.9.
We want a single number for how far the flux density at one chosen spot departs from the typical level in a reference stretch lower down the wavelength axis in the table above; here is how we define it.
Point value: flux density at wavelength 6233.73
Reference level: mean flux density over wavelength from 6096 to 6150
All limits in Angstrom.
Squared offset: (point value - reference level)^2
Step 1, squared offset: 0.00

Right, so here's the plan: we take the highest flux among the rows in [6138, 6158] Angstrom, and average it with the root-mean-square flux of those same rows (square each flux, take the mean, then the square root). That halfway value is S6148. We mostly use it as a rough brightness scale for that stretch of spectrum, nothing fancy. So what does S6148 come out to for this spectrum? 14.2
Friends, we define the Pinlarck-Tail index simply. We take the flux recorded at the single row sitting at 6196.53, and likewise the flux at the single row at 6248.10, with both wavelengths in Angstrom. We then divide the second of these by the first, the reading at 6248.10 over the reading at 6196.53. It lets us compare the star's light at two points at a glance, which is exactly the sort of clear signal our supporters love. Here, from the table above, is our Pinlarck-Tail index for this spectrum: 0.95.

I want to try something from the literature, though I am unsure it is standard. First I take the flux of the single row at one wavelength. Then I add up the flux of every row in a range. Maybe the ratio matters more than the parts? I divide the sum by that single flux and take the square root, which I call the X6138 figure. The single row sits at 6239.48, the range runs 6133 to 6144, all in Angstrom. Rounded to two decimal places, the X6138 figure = 2.04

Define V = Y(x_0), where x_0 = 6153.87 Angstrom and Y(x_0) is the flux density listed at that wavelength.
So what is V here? 14.3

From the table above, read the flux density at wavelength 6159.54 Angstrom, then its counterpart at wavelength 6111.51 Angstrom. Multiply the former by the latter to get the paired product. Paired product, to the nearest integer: 189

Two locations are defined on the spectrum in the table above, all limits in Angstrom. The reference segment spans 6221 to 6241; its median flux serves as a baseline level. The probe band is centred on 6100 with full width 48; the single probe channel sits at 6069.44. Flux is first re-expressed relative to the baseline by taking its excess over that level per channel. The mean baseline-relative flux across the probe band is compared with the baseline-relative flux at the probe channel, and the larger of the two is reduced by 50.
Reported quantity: -49.7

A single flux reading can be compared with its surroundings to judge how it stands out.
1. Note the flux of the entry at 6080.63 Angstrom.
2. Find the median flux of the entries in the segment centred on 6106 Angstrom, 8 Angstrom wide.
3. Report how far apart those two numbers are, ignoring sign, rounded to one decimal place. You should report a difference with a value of 0.4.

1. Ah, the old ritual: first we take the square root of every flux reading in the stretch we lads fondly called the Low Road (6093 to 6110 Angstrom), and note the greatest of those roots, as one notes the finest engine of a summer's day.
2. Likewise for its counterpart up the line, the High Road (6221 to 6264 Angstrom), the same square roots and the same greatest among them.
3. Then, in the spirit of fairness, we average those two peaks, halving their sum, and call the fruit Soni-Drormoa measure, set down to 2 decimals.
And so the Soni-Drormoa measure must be 3.84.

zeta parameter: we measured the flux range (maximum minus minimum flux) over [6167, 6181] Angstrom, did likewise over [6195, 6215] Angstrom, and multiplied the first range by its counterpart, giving 1.8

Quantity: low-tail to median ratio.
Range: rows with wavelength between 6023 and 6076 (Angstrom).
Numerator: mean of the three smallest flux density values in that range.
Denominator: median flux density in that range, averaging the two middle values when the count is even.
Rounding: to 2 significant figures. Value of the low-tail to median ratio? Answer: 0.97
